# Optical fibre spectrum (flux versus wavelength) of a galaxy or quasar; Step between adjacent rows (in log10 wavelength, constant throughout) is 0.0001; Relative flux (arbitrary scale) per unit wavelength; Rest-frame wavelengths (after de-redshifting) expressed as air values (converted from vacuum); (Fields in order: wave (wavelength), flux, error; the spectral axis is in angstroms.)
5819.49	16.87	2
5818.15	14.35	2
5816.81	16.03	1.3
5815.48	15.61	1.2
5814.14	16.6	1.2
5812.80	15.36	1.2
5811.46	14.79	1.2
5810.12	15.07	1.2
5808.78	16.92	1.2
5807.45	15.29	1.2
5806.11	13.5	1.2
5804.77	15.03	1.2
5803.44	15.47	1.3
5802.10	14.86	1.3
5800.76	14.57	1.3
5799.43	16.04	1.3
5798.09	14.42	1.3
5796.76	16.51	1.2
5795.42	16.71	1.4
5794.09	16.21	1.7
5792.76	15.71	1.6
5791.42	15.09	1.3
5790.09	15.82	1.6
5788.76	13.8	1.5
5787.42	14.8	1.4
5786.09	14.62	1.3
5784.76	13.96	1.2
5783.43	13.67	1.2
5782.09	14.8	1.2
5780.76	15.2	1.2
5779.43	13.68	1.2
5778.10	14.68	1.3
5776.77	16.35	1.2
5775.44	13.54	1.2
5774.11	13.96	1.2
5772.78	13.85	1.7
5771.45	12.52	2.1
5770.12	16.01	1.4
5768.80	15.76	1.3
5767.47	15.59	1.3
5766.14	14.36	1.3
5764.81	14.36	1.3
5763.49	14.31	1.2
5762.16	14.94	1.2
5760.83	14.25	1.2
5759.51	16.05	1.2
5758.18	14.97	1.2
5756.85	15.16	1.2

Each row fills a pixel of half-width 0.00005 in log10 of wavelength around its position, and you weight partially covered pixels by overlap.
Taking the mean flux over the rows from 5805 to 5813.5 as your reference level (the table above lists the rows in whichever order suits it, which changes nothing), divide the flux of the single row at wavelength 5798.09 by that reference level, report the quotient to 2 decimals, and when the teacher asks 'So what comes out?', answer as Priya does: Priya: 0.95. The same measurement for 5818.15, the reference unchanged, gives 0.95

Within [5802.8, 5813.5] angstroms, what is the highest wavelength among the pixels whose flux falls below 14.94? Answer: 5811.46 angstroms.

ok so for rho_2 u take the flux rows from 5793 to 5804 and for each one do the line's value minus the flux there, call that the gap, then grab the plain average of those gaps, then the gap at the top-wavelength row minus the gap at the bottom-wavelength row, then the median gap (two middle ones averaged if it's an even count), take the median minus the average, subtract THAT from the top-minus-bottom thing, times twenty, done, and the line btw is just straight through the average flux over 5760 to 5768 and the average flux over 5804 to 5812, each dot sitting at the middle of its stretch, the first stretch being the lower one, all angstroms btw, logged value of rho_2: 19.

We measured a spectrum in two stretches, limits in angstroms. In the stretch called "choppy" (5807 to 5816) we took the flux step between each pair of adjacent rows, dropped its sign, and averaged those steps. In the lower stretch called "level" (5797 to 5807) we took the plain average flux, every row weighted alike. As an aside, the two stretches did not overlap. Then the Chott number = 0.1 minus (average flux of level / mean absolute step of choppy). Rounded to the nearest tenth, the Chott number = -13.5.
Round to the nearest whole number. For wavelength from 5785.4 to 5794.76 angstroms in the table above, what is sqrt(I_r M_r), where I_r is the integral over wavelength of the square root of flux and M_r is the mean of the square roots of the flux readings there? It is 12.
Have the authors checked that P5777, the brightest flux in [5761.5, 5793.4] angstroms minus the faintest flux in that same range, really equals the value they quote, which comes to 3.8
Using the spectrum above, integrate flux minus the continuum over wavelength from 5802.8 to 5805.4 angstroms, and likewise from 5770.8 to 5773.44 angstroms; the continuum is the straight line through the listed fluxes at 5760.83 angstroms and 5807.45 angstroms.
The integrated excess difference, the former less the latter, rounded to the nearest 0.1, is 3.6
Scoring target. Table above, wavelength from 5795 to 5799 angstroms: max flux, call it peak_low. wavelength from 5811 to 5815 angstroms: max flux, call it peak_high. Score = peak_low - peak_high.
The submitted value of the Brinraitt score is 0.1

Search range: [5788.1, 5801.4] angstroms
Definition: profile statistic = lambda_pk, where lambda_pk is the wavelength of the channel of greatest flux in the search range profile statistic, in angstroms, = 5795.42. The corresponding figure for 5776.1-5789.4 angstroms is 5776.77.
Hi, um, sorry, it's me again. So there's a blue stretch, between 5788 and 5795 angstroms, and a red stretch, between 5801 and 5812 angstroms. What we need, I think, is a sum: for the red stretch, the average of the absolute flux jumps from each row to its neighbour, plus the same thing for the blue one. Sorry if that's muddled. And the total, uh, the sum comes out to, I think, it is 2.13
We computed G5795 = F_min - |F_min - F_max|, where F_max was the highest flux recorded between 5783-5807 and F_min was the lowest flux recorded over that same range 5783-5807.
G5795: 10.29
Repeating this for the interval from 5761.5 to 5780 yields 8.69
